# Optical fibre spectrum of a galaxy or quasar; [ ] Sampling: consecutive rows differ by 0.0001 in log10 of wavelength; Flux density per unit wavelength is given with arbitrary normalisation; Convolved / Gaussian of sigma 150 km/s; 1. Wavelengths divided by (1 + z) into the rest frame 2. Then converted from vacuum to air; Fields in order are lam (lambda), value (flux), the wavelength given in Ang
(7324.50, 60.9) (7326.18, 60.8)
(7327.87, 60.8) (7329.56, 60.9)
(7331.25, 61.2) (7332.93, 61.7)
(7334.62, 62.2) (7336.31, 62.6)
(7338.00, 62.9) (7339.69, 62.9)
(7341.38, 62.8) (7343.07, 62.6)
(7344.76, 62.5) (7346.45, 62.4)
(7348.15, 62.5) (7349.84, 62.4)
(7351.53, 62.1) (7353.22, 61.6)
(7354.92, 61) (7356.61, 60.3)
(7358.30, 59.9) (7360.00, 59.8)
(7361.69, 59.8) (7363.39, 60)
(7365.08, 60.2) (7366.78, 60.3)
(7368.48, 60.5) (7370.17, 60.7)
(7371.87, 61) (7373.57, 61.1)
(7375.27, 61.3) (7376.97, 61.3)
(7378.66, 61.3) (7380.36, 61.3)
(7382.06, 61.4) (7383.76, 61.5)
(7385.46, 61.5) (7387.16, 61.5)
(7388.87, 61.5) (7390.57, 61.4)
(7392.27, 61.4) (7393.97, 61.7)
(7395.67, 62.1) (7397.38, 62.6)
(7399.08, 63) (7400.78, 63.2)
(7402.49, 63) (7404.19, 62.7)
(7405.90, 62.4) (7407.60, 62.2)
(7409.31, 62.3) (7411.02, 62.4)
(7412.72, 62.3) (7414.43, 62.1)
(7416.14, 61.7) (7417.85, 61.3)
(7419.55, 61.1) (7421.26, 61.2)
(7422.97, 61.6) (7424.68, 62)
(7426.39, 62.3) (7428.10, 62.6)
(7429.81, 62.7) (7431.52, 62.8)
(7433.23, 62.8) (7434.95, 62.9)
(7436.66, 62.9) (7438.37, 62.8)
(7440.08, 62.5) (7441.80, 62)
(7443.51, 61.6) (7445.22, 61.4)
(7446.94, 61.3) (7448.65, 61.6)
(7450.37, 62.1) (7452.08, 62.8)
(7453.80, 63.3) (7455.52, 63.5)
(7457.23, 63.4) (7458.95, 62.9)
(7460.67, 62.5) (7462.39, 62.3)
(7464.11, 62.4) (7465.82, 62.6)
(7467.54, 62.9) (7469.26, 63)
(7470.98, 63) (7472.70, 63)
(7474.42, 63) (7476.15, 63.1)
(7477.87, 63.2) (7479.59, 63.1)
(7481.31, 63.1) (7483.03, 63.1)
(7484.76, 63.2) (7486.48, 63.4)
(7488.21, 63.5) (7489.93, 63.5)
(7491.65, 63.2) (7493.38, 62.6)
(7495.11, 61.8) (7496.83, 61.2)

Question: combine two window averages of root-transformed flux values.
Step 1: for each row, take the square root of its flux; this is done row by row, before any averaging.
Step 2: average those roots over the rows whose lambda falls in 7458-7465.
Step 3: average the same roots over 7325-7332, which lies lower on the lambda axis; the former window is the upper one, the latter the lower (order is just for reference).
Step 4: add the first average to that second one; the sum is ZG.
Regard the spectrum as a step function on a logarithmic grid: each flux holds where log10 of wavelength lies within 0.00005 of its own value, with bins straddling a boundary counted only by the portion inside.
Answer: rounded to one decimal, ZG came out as 15.7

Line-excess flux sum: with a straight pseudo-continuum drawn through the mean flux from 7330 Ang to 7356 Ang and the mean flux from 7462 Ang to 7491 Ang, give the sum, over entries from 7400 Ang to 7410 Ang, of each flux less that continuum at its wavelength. 0.2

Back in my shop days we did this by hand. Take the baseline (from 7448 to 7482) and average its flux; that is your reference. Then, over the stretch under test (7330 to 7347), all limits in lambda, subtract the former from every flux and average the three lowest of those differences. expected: -1.1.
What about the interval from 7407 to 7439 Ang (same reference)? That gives -1.6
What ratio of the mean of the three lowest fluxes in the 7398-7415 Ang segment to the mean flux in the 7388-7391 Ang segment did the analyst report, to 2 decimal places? 1.01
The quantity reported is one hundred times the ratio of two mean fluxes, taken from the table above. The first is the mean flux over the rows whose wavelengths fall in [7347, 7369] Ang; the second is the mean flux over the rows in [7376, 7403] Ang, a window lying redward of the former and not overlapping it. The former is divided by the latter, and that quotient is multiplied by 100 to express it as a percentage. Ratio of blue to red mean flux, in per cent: 98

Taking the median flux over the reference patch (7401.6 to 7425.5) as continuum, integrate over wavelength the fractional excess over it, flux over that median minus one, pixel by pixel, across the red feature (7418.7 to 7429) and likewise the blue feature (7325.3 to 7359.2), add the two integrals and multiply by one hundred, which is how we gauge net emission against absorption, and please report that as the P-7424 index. -25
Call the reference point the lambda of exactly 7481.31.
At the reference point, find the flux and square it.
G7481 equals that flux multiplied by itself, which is 3982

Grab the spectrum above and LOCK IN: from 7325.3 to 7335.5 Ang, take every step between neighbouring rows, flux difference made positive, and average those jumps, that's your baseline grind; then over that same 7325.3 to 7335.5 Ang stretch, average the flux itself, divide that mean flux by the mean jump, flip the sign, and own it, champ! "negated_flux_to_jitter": -219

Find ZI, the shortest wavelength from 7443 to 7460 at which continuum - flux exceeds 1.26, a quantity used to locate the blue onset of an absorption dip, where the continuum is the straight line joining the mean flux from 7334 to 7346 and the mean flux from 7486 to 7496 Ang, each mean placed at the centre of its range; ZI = 7443.51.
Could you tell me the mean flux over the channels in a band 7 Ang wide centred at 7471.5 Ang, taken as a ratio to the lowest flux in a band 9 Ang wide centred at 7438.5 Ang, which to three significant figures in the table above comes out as 1.02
